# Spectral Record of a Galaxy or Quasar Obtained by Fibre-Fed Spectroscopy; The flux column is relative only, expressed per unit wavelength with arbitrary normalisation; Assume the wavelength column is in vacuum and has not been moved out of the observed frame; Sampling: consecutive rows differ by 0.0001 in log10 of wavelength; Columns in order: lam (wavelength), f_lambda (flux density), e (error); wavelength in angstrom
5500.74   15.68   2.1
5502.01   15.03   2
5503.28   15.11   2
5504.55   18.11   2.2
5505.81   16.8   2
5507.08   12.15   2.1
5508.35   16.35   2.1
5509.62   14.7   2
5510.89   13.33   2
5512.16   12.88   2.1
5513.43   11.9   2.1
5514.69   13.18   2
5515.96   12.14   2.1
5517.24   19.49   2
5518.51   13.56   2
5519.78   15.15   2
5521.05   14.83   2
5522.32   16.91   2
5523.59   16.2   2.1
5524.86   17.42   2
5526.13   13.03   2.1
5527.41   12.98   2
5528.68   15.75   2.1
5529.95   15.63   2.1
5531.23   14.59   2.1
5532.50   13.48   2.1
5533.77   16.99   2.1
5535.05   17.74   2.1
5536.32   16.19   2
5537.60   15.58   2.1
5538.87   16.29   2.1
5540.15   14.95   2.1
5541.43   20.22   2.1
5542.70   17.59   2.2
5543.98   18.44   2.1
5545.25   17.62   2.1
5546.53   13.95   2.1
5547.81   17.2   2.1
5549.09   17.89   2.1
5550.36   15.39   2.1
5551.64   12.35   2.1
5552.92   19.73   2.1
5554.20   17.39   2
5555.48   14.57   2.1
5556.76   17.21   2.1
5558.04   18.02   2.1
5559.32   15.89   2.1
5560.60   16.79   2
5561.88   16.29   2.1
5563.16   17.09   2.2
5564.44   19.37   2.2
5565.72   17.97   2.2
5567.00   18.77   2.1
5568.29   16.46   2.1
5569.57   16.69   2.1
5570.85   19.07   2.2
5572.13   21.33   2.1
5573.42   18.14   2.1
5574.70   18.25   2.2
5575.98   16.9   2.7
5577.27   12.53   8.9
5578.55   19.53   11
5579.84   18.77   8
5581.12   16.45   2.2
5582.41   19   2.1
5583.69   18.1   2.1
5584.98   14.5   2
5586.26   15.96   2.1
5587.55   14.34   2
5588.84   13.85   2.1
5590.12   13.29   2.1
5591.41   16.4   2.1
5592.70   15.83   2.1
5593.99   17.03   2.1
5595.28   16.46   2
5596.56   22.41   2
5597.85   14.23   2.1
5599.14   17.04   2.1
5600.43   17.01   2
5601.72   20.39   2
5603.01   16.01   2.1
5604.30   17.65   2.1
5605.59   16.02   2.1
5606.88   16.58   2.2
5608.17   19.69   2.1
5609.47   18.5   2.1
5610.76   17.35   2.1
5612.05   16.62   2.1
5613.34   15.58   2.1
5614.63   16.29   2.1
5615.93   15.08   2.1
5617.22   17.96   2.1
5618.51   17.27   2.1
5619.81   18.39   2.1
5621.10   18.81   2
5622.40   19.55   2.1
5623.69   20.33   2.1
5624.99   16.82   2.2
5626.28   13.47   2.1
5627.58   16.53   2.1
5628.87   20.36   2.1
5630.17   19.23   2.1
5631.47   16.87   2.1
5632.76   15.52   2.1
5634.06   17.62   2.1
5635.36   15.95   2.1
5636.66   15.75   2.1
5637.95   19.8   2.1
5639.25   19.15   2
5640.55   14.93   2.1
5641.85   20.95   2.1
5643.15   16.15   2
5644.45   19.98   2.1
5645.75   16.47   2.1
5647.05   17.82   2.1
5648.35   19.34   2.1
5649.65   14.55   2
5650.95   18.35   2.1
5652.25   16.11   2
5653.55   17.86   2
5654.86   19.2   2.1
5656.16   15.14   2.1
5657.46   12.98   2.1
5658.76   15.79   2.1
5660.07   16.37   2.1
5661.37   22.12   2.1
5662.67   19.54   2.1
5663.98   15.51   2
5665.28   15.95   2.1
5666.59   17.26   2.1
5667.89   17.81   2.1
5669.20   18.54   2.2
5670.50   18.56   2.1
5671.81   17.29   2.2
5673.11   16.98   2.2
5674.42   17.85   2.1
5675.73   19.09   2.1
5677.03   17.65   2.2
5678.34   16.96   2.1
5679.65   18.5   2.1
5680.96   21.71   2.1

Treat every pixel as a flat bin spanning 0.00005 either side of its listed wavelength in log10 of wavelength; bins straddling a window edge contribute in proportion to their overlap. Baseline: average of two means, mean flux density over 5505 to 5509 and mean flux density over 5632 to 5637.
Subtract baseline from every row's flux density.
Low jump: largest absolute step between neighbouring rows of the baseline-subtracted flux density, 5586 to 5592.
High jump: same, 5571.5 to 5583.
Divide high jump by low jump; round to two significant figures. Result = 2.3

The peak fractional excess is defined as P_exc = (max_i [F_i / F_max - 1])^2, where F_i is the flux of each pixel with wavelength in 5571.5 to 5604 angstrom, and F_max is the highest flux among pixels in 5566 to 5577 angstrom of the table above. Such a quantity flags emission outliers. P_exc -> 0.0026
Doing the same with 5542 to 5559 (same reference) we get 0.0056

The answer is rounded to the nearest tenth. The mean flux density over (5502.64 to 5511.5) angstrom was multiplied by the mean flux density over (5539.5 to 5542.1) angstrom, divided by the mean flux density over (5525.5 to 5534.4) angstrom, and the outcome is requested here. 18.3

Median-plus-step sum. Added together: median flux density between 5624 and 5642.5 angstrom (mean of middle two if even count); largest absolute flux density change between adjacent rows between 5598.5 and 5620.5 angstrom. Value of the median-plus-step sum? 21.2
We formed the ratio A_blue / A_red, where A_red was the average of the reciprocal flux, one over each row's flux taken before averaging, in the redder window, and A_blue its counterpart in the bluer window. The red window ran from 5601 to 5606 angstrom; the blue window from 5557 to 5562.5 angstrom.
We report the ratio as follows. 1.04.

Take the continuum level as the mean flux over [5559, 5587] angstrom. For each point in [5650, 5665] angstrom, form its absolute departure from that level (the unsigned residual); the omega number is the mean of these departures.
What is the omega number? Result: 2.1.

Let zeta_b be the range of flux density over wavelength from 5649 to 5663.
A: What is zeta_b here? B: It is 9.1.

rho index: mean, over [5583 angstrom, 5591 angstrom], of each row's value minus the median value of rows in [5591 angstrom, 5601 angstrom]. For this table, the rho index -1.7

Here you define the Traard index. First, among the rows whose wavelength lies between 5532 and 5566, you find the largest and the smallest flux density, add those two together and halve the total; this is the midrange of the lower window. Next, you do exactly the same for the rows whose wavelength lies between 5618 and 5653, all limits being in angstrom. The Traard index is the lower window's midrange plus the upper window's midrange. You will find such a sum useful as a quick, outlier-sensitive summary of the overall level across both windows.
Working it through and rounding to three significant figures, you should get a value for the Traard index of 33.5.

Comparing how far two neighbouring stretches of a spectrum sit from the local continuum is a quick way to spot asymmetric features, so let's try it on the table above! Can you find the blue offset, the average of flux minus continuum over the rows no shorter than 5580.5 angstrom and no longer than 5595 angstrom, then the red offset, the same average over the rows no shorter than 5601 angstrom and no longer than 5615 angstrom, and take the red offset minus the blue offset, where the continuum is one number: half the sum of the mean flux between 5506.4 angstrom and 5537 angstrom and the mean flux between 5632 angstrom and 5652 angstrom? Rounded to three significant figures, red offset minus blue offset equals 1.45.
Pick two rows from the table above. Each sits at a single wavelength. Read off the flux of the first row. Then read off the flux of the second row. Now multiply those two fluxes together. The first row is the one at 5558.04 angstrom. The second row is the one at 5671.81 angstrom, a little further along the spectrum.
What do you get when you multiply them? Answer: 312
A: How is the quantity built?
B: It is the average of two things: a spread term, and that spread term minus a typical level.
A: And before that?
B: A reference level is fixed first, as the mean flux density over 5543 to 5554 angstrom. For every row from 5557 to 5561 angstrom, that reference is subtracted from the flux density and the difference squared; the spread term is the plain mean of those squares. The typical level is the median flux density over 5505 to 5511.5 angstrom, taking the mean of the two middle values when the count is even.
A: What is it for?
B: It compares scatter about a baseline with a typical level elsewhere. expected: -6.5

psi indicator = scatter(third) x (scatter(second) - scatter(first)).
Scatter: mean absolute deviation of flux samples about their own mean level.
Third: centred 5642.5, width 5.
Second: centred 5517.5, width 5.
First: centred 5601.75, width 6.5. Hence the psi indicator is 2.7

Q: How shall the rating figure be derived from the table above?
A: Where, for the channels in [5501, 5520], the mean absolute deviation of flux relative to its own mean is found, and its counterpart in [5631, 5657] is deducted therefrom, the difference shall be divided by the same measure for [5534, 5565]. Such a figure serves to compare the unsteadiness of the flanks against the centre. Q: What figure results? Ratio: 0.12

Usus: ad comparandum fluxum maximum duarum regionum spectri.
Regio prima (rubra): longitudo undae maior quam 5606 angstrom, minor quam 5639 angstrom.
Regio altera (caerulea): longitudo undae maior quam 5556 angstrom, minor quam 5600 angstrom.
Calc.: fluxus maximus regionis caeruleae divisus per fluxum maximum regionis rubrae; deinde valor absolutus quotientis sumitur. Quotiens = 1.10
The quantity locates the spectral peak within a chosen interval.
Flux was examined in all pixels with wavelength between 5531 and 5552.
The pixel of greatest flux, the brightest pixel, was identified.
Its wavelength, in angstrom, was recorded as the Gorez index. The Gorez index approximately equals 5541.43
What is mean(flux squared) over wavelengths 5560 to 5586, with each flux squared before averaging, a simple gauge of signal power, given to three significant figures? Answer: 313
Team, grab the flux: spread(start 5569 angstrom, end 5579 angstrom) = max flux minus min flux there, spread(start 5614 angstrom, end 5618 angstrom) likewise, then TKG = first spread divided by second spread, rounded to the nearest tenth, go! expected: 3.1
